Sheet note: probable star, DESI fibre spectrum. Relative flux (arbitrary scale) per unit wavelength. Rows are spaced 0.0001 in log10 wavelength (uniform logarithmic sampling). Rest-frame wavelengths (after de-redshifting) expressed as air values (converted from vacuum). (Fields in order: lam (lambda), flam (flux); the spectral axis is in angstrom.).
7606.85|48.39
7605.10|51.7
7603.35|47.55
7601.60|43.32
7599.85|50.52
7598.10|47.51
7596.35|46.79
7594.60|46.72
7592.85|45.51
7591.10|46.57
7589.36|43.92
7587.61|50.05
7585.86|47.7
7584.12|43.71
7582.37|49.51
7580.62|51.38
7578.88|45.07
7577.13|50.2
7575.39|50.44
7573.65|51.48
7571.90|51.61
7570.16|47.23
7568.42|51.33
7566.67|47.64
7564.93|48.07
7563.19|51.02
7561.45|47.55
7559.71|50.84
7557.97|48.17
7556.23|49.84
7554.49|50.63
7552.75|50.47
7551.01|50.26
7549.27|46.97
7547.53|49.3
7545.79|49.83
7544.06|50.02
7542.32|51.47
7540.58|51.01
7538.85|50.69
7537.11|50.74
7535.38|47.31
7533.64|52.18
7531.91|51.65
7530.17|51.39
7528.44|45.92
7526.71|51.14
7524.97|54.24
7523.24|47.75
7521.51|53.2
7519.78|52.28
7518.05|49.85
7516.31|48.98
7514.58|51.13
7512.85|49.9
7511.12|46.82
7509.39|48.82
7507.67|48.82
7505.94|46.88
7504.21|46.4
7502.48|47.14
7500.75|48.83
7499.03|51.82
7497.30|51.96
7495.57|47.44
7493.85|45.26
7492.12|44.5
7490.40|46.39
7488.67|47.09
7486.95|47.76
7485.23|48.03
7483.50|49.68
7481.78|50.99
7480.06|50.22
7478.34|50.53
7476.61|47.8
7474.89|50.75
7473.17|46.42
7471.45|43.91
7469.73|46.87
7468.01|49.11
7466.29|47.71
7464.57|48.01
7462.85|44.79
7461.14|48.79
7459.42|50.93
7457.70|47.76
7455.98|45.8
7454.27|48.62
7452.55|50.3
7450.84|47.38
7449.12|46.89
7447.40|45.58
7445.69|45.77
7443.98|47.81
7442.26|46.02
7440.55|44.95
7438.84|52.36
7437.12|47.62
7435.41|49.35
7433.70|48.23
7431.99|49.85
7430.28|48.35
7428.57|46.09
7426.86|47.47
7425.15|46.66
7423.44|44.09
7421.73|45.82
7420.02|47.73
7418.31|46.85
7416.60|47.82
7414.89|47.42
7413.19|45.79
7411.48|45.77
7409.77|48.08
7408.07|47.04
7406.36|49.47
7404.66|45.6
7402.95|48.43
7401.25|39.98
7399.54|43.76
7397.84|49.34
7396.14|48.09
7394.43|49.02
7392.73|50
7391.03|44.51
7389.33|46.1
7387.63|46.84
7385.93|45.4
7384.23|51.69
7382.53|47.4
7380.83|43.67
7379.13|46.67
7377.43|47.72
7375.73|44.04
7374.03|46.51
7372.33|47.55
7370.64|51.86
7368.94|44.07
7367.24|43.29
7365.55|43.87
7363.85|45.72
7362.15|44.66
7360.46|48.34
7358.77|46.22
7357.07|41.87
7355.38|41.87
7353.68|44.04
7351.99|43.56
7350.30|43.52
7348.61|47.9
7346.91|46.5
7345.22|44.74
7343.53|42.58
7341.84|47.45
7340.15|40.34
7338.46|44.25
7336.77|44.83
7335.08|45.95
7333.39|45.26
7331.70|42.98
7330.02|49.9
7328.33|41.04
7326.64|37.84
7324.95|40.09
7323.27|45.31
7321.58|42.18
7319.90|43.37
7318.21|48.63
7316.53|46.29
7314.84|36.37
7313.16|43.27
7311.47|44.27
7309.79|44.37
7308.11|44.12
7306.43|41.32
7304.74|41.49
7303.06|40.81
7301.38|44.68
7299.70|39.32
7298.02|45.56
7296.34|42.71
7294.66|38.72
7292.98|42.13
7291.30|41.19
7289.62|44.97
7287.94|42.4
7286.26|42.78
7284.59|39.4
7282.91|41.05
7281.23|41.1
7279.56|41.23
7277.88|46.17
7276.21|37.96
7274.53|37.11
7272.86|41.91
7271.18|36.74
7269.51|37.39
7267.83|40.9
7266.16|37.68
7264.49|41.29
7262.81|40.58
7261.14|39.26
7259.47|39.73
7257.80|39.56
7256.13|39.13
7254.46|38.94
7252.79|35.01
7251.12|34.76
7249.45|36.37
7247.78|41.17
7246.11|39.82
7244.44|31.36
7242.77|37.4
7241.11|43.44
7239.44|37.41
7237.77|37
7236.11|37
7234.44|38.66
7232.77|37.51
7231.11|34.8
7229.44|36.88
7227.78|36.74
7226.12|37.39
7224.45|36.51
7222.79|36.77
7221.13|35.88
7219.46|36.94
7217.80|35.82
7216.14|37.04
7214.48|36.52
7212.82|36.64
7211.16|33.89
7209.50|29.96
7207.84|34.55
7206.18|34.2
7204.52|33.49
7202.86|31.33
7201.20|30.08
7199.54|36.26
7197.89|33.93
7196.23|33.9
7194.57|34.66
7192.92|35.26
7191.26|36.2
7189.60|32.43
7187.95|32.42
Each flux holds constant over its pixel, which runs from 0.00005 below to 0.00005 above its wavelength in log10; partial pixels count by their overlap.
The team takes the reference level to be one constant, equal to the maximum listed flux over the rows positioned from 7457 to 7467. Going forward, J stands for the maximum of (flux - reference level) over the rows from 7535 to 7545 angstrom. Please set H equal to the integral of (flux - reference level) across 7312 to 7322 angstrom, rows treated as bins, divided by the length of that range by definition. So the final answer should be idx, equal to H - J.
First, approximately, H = -7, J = 1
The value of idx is -8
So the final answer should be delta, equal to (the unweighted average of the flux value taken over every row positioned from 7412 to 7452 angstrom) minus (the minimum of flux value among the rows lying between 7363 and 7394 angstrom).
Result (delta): 3.9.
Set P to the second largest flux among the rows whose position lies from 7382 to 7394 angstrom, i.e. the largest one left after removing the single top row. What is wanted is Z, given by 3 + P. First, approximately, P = 50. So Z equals 53.0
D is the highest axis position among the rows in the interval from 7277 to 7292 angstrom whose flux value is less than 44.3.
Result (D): 7291.30 angstrom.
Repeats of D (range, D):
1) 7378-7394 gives 7380.83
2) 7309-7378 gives 7375.73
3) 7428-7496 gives 7471.45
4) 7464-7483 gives 7471.45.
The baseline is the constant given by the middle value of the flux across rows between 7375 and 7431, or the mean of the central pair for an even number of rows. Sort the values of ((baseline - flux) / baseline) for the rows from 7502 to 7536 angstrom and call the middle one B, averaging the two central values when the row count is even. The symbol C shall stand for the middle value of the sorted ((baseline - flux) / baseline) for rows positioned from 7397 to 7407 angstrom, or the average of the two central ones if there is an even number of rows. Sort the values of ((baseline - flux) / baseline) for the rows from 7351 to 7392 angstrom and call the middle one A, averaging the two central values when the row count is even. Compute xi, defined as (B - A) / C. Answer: 23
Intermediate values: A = 0.03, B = -0.05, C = -0.004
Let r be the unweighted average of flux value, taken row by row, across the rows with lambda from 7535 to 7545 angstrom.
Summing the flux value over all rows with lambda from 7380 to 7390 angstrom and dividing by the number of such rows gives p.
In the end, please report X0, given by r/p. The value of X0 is 1.07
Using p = 47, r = 50.2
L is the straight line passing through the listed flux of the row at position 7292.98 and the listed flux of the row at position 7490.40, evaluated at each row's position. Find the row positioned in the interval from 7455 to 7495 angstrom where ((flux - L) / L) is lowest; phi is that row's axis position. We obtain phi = 7471.45 angstrom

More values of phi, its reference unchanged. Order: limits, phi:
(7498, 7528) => 7504.21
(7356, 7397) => 7357.07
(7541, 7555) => 7549.27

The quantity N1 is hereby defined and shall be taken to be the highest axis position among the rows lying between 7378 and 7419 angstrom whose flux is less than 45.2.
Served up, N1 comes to 7401.25 angstrom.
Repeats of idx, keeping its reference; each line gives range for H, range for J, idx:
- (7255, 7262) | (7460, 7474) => -10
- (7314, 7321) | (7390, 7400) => -6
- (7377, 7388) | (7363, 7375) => -5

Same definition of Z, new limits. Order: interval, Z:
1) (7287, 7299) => 48.0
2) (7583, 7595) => 50.7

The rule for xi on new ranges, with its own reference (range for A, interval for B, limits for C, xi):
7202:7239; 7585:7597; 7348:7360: -3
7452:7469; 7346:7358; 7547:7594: -2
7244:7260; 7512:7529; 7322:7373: -5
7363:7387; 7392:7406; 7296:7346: -1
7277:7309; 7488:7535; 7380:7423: 39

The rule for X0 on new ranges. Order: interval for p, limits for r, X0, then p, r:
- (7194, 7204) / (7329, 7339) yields 1.36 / 33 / 45.5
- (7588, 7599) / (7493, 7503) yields 1.06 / 46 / 48.7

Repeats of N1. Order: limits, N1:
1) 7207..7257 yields 7256.13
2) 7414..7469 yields 7462.85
